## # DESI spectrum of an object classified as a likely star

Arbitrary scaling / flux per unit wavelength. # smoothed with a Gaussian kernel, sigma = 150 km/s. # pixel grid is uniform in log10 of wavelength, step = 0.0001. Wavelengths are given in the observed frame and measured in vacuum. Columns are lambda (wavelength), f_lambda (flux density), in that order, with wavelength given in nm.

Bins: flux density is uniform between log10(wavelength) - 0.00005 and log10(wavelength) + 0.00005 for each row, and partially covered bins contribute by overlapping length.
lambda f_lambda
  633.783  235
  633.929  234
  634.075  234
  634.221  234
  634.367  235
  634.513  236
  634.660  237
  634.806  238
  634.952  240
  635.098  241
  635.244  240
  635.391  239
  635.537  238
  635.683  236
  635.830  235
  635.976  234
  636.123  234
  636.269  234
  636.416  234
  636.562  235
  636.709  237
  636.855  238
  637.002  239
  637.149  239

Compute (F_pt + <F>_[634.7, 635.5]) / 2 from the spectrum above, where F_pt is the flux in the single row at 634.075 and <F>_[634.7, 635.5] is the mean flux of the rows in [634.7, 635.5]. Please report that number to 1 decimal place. 236.8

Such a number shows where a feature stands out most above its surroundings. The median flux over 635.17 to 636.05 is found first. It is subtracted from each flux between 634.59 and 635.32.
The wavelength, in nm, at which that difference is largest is 635.098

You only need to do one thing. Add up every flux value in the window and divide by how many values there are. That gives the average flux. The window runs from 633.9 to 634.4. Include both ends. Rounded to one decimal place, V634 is 234.2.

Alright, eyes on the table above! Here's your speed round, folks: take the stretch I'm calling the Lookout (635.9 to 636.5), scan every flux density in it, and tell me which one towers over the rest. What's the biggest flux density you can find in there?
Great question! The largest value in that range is 234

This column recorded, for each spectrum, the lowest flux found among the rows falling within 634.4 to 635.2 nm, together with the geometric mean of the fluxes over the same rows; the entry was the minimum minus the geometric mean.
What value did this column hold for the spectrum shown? -2.4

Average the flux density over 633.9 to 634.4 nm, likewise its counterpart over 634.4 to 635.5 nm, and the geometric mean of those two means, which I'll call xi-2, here 236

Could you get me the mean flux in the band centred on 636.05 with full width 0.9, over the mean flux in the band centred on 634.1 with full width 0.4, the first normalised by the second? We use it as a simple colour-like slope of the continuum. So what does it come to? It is 1.00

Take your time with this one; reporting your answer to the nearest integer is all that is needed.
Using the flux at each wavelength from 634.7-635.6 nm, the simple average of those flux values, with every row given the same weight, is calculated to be 239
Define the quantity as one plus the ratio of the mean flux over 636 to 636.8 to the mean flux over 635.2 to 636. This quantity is 1.99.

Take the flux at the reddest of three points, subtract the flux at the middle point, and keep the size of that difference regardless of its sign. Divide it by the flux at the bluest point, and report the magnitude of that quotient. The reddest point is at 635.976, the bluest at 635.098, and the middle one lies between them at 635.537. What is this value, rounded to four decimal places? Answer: 0.0166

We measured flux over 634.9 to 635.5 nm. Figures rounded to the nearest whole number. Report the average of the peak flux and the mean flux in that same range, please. 240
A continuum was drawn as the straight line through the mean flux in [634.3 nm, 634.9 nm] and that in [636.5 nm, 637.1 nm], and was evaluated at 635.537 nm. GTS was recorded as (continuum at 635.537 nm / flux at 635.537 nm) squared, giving 0.99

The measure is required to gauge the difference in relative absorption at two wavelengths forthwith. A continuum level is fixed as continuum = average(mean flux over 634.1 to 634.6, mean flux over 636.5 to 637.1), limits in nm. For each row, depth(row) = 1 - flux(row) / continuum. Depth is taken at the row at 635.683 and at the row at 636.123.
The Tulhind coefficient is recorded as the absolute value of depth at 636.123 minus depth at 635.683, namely 0.0085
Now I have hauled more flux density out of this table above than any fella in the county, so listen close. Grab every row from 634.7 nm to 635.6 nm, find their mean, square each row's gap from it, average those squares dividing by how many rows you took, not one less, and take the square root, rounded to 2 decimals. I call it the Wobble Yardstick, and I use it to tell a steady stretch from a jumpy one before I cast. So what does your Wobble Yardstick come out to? 1.11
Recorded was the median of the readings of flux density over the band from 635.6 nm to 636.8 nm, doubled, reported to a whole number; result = 469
